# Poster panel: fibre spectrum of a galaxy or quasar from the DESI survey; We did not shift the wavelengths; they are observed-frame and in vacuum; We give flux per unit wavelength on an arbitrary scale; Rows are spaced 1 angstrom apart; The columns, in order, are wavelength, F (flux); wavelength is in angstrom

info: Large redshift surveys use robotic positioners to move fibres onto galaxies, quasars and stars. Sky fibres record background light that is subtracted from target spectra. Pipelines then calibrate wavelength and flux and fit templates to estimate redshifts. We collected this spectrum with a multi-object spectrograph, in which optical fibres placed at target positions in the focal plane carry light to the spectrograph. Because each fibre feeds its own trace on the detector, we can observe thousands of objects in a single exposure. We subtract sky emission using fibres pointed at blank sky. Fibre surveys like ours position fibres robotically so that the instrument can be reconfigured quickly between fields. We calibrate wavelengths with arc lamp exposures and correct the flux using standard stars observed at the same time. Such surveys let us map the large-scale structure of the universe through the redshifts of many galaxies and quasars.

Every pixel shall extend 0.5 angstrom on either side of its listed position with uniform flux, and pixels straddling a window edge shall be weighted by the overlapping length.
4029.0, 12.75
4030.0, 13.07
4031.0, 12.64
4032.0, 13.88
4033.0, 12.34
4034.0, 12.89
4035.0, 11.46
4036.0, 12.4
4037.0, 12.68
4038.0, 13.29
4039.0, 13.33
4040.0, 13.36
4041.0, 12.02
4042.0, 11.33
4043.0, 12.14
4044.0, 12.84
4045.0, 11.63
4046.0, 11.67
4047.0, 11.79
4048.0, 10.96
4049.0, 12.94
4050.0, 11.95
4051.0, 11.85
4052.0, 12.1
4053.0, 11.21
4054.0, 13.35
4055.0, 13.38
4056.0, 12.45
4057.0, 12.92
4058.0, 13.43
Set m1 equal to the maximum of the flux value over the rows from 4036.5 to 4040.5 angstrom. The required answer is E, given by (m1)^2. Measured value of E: 178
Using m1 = 13.36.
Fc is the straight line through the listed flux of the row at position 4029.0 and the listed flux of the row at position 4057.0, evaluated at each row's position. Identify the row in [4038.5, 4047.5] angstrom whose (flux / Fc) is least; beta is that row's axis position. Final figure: 4042.0 angstrom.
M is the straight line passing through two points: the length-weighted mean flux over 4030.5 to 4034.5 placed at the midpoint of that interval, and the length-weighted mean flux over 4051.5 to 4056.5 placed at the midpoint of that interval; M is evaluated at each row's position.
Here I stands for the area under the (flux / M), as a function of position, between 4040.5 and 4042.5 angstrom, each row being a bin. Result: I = 1.83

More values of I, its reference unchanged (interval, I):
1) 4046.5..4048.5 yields 1.80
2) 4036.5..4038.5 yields 2.02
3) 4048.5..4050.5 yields 1.98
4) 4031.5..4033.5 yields 2.03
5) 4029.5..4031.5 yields 1.98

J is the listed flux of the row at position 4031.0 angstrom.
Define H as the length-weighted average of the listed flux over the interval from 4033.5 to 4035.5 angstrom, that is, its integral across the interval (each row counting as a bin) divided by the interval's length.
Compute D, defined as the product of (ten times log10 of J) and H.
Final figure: 134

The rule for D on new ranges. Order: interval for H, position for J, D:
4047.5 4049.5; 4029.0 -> 132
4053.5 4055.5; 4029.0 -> 148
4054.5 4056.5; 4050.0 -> 139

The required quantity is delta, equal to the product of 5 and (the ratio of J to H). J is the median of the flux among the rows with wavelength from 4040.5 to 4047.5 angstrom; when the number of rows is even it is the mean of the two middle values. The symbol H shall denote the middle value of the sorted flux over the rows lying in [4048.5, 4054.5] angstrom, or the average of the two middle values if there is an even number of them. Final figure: 4.9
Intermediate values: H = 12.0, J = 11.8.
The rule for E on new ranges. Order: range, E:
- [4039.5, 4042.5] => 178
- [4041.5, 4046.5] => 165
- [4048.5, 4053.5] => 167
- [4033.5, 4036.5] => 166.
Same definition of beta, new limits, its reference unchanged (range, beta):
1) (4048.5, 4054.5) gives 4053.0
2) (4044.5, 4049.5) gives 4048.0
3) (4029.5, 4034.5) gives 4033.0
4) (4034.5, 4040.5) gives 4035.0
